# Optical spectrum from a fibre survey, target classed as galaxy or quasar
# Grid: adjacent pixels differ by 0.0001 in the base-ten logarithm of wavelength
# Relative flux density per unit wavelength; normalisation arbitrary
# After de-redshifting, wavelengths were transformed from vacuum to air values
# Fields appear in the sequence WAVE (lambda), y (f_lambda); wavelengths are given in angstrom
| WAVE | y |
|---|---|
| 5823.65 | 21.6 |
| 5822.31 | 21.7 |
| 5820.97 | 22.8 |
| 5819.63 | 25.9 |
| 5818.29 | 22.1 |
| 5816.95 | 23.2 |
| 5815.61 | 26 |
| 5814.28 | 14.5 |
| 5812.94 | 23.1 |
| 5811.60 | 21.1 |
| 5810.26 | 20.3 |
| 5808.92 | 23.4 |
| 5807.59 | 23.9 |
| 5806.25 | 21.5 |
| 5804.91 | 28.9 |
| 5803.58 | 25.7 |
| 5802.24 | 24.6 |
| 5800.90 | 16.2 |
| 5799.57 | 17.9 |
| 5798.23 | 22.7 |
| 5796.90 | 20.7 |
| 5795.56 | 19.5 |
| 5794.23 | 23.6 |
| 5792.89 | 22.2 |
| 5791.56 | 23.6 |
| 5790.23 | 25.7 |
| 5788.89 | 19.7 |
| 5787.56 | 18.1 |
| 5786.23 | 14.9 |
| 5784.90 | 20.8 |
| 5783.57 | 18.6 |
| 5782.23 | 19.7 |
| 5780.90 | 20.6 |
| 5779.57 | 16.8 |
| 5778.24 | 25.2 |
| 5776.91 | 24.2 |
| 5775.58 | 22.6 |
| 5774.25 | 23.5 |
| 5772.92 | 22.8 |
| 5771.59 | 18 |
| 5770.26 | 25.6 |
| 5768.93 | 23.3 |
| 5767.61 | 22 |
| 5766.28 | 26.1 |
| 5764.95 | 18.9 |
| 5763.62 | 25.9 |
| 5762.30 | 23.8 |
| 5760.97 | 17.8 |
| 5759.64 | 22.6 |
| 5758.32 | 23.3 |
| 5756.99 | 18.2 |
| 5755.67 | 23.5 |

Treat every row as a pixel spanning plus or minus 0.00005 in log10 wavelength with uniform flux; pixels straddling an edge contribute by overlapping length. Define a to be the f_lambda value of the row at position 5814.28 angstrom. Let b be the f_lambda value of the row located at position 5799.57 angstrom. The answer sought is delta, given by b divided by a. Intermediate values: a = 14.5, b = 17.9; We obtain 1.23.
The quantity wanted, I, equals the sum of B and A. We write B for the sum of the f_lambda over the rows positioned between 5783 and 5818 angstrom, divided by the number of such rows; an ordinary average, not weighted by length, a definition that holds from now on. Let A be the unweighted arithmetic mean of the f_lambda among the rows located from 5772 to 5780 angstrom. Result 44.1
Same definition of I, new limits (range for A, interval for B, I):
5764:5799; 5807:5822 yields 43.9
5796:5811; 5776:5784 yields 43.2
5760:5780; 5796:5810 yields 45.0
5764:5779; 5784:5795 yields 44.0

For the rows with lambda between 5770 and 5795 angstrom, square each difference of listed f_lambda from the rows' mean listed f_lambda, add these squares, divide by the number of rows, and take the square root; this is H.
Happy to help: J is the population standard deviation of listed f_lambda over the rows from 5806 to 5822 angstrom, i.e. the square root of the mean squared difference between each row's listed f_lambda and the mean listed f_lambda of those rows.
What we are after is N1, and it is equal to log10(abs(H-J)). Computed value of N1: -0.75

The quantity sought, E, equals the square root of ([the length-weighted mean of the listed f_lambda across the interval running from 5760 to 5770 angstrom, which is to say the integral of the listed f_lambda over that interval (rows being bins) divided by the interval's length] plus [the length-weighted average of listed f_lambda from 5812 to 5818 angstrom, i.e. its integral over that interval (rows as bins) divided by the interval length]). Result 6.66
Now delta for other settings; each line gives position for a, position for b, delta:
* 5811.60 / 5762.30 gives 1.13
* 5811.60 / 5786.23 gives 0.71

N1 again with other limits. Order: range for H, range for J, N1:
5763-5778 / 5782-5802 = -0.48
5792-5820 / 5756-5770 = -0.34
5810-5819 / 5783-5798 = -0.37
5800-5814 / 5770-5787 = -1.35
